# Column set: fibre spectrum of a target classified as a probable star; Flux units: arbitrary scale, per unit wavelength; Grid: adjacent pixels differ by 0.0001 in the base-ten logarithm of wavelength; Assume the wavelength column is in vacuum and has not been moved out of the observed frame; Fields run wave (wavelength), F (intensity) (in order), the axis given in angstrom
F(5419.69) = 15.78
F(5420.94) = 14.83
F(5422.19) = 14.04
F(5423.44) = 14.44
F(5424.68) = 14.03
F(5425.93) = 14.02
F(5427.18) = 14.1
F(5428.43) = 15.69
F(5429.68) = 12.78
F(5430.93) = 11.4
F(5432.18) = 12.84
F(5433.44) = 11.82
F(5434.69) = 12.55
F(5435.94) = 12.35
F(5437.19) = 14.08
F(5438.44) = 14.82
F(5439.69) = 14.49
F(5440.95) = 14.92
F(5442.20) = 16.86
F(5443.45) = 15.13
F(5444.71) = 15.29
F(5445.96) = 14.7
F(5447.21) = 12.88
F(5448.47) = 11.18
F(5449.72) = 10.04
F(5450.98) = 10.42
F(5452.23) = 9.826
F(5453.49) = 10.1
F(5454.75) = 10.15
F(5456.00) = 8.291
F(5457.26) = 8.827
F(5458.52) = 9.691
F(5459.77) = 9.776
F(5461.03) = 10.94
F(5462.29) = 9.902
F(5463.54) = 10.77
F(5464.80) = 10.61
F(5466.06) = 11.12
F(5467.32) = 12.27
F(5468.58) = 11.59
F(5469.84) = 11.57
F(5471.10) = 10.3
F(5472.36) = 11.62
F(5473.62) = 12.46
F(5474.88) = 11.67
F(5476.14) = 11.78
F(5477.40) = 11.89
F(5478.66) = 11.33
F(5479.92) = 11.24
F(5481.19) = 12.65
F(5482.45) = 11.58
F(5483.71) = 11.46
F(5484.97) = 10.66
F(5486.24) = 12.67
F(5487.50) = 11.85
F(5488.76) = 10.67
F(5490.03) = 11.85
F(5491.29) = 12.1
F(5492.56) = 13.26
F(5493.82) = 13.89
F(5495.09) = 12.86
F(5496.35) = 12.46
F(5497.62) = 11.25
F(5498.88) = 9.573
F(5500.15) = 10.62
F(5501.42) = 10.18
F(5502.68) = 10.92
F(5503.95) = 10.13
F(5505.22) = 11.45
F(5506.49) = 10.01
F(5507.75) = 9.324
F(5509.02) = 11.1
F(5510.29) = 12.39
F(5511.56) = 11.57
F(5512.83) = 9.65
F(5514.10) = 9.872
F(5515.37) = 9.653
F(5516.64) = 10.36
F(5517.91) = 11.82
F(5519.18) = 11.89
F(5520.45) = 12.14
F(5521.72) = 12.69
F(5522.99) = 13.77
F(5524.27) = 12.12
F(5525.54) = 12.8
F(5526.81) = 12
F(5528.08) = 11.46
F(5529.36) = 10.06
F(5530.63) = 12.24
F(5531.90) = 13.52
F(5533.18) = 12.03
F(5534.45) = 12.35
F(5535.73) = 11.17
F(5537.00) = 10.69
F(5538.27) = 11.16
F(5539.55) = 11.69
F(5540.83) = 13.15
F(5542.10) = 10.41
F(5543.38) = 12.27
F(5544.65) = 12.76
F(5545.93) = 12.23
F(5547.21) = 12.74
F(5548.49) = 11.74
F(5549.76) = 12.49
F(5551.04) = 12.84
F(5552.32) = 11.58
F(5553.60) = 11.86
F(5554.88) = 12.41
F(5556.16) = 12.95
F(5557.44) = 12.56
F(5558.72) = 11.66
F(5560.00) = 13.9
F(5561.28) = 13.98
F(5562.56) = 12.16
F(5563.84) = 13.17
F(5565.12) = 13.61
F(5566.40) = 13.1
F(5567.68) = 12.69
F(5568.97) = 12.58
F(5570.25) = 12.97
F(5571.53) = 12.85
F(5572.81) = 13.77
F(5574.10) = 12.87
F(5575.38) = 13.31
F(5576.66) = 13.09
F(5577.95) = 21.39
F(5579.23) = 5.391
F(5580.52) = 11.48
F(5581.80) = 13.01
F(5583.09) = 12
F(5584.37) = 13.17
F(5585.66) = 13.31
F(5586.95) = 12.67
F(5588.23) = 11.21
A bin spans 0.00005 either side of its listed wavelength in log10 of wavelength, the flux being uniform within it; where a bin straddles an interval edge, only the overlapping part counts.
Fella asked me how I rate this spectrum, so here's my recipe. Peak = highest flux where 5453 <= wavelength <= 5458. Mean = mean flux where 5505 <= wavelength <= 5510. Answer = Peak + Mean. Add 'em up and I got 21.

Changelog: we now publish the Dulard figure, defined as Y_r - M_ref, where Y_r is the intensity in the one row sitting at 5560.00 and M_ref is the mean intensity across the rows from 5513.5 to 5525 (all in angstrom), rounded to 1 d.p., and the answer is 2.3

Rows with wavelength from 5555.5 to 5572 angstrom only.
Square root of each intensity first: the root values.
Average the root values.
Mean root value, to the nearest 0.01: 3.60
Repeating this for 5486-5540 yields 3.39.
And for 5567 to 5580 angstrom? 3.58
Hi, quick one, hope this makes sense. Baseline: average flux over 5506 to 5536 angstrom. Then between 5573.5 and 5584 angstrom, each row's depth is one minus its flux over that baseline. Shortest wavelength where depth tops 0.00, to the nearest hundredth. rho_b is 5579.23 angstrom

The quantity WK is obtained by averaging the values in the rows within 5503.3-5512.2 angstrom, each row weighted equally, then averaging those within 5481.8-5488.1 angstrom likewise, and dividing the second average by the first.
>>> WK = 1.07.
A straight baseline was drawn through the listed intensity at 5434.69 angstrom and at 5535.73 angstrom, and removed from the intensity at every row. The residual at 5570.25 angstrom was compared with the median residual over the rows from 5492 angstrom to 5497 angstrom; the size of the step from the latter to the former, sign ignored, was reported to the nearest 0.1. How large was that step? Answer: 1.0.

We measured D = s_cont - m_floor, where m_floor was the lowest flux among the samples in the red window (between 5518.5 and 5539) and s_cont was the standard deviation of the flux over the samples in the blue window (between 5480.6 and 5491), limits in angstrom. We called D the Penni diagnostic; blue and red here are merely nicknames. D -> -9.3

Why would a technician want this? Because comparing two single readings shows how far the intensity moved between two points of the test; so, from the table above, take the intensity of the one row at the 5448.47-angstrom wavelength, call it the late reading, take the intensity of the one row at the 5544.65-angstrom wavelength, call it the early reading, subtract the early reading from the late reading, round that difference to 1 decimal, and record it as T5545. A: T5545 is -1.6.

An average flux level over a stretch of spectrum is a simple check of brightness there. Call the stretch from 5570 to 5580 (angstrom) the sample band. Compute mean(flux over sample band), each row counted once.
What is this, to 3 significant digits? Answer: 13.2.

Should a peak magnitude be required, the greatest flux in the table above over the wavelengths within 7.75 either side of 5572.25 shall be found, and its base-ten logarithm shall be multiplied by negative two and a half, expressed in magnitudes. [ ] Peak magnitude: -3.33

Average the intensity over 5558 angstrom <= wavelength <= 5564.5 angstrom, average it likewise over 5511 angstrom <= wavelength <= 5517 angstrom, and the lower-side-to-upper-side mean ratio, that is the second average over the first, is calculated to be 0.79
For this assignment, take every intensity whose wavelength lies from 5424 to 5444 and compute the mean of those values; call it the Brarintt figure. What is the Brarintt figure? 13.9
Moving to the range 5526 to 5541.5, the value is 11.8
